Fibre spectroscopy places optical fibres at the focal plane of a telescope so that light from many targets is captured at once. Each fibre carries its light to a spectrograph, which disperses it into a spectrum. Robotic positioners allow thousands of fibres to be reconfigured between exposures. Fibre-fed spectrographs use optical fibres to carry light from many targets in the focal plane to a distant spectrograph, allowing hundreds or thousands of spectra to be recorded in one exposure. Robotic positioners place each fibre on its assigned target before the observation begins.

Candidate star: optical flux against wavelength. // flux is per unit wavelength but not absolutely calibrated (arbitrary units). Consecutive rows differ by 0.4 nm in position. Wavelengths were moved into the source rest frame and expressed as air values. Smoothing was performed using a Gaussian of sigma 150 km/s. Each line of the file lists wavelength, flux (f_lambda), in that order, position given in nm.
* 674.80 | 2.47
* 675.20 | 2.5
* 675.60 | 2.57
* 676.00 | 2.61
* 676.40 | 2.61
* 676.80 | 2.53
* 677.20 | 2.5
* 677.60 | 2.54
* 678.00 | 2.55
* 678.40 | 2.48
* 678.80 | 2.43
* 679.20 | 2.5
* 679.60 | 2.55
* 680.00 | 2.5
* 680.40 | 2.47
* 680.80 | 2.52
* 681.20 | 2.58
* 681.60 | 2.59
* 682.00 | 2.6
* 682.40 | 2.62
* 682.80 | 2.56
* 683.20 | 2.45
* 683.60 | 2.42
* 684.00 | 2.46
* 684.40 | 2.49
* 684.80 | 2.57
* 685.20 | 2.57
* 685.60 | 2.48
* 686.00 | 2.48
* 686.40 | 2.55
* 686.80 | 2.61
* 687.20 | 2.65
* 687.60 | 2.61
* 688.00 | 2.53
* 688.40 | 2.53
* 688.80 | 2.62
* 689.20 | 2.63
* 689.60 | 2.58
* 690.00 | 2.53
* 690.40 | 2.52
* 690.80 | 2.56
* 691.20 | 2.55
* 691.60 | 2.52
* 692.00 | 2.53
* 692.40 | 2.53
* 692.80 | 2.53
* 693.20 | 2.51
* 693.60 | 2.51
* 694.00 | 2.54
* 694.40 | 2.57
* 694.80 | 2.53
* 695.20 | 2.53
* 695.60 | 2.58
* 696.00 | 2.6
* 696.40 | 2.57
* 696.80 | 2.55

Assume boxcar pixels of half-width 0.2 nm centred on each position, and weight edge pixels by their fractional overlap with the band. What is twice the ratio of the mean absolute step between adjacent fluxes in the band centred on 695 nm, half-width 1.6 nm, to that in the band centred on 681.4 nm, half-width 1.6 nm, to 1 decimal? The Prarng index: 1.7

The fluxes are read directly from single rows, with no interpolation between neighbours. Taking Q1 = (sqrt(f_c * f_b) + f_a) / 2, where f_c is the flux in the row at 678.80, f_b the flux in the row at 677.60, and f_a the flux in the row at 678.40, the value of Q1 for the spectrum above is 2.48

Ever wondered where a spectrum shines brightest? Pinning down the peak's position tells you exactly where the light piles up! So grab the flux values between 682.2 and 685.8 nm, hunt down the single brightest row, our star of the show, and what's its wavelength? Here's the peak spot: 682.40 nm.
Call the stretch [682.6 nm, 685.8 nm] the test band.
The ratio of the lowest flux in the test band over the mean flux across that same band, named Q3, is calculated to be 0.968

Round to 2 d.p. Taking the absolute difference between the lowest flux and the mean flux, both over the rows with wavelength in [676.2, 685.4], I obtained 0.11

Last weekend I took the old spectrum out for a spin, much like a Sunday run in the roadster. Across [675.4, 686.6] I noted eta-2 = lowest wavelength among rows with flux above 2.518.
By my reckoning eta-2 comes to 675.60 nm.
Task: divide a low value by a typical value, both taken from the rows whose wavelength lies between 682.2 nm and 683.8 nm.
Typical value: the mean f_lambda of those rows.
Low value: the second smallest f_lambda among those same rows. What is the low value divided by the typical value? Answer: 0.975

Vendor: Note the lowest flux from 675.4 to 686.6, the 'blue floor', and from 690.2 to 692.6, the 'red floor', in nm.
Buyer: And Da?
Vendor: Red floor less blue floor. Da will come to 0.10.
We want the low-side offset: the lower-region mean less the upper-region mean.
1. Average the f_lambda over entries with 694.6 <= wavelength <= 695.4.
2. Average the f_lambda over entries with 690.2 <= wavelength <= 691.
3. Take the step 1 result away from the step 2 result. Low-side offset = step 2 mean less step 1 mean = 0.01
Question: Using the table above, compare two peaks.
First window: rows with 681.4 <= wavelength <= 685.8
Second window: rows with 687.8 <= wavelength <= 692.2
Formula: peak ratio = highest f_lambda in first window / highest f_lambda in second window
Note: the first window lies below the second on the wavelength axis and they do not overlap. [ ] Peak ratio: 0.996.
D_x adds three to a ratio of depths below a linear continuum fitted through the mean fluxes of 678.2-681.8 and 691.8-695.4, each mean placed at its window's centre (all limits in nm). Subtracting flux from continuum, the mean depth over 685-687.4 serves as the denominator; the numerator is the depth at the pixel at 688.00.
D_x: 3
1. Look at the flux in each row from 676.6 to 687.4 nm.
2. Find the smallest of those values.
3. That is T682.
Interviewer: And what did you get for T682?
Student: 2.42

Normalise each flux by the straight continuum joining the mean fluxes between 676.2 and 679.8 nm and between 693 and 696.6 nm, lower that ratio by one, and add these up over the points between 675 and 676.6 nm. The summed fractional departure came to 0.09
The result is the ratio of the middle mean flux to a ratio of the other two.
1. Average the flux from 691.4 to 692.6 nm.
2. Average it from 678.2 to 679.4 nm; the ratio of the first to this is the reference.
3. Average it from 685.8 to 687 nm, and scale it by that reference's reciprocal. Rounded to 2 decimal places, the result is 2.49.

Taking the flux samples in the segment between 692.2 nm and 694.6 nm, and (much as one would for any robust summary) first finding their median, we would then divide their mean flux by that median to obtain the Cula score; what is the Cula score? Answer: 1.00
